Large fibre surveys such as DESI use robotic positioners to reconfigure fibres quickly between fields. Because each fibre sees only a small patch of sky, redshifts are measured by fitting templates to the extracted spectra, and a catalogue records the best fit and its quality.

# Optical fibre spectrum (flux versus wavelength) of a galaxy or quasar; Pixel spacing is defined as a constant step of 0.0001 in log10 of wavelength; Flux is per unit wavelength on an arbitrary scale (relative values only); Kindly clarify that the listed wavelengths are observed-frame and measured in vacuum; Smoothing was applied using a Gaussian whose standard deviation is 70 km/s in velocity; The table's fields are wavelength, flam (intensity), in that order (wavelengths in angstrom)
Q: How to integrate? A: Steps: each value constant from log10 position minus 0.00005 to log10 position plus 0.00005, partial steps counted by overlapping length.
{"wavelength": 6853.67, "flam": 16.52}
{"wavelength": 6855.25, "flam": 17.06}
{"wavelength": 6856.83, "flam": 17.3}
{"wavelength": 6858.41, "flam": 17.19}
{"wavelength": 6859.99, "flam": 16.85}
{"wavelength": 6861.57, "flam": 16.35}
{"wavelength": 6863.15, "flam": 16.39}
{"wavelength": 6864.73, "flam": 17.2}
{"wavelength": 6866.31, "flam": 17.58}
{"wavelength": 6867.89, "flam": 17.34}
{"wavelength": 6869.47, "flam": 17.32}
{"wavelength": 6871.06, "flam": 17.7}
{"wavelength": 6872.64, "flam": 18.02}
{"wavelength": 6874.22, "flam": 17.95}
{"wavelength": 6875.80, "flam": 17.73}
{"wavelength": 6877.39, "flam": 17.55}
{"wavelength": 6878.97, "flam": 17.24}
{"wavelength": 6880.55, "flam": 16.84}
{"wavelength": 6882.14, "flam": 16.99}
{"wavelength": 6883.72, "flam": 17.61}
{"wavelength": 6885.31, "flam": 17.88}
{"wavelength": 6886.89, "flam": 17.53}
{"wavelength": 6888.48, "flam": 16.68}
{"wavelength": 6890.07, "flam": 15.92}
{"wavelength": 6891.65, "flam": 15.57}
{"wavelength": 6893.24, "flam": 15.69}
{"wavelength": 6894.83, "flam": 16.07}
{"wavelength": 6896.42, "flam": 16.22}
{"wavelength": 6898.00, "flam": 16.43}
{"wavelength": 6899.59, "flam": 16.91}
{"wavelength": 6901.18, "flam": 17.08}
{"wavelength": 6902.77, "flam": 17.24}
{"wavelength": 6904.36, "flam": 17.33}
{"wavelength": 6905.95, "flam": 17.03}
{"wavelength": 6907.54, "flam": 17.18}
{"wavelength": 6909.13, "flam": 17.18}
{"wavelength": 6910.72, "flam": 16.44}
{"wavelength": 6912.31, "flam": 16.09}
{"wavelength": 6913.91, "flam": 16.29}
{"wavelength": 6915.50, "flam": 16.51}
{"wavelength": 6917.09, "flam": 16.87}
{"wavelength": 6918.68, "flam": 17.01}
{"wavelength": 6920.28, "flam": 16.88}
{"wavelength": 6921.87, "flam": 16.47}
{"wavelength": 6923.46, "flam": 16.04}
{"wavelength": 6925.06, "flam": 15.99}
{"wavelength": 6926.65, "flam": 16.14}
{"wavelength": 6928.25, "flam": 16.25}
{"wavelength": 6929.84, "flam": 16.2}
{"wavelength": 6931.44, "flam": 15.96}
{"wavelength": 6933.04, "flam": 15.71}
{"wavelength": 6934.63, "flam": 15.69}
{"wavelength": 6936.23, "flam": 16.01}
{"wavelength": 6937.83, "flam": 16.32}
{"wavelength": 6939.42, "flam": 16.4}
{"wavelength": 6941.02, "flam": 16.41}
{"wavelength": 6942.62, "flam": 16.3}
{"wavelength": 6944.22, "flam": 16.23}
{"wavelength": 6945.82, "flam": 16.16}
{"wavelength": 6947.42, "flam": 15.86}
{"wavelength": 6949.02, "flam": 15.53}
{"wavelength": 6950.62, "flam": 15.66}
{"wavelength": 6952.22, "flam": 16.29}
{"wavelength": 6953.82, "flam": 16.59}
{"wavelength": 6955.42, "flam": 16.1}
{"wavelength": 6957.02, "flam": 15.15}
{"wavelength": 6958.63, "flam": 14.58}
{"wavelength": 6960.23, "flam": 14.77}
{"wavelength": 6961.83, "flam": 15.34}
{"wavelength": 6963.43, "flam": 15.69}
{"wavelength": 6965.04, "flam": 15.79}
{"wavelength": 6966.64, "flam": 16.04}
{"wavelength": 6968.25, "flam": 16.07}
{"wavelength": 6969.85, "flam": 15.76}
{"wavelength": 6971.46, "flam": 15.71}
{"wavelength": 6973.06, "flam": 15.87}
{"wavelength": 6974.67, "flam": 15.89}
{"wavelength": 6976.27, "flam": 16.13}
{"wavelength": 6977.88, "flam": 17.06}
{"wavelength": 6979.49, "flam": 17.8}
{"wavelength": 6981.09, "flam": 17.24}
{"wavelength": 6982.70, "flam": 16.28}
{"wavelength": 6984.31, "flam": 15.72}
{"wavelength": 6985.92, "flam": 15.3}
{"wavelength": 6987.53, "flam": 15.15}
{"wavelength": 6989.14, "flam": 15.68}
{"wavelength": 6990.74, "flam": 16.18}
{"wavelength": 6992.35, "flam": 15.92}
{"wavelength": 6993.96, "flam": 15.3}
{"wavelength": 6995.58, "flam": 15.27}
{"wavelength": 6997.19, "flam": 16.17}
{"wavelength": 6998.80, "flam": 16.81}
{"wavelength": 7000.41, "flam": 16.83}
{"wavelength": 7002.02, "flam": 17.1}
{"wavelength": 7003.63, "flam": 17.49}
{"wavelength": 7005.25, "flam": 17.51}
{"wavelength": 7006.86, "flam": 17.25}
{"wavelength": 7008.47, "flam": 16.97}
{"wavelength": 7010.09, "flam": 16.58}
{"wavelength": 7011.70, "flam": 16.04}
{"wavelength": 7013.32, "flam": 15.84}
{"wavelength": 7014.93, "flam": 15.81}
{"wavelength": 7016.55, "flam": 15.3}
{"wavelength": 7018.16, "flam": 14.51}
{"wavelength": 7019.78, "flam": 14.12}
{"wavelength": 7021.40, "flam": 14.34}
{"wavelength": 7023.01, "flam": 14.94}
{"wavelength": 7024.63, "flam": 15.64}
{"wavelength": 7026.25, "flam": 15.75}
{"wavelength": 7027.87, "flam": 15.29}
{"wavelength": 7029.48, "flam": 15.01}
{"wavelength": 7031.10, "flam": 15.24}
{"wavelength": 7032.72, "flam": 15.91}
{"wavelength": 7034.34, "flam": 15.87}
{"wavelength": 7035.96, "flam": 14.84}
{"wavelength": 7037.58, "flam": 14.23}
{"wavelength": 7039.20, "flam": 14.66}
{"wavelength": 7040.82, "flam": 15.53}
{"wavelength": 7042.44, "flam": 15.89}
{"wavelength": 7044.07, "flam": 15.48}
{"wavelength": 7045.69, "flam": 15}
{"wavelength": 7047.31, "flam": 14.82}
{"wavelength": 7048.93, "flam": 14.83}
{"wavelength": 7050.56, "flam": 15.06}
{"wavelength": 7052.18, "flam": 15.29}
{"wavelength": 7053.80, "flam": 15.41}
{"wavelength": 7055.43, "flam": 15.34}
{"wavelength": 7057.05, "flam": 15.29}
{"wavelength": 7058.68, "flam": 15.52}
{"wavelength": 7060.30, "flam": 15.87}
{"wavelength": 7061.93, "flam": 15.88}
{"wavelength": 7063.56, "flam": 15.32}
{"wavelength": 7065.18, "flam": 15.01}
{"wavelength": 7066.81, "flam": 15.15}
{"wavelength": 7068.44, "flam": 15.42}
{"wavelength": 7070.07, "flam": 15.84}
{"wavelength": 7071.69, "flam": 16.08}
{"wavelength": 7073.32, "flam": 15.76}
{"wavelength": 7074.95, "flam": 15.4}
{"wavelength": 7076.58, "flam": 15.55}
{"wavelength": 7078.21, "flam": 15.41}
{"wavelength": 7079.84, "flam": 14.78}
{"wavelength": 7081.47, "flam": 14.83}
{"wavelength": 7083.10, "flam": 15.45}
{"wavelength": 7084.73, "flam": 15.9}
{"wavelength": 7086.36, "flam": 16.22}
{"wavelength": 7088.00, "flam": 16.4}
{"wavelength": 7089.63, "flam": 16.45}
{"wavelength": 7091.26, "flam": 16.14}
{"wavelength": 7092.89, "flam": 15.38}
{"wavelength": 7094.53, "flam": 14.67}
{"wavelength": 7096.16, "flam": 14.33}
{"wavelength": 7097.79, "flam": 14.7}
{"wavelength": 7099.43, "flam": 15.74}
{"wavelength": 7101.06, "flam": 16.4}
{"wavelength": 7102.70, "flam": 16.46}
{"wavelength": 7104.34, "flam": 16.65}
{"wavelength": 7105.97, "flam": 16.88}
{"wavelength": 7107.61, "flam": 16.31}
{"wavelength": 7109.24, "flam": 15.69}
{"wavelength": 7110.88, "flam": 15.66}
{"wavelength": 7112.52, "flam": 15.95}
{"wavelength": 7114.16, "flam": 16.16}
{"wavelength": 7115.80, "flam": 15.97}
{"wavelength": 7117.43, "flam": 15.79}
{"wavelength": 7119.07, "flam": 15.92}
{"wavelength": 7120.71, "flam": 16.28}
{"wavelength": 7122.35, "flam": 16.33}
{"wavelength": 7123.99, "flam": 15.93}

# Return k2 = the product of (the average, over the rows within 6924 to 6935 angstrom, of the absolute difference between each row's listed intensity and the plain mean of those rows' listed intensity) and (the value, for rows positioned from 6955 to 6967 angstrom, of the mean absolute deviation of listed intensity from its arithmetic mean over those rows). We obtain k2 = 0.08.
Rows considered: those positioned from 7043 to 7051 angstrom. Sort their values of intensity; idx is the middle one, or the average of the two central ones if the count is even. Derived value 15.0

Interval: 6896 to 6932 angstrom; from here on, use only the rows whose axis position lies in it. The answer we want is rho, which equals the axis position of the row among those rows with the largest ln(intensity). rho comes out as 6904.36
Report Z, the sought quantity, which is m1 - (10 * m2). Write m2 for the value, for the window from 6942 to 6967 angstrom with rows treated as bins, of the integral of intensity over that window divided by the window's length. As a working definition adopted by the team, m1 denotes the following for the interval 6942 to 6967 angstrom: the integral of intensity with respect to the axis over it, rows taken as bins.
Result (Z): 236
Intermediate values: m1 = 394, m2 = 15.7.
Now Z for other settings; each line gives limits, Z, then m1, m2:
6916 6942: 260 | 423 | 16.3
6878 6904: 268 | 436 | 16.8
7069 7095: 250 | 407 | 15.7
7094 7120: 254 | 412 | 15.8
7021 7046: 229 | 381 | 15.2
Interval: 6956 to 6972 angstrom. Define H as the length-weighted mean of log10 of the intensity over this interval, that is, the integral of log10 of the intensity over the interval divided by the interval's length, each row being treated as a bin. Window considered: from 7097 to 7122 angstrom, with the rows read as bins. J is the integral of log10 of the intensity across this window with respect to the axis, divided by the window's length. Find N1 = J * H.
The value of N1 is 1.43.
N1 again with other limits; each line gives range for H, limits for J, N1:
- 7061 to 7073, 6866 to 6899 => 1.47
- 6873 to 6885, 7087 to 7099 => 1.48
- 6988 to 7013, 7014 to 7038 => 1.43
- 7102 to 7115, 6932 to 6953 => 1.46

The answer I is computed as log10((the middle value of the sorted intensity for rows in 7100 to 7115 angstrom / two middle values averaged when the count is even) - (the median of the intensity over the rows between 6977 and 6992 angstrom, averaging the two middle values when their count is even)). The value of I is -0.9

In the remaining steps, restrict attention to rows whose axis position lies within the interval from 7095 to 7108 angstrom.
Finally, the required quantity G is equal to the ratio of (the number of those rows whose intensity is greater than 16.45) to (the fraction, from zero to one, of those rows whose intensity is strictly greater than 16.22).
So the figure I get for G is 5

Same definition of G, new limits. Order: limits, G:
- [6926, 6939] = 0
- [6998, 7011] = 8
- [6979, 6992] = 5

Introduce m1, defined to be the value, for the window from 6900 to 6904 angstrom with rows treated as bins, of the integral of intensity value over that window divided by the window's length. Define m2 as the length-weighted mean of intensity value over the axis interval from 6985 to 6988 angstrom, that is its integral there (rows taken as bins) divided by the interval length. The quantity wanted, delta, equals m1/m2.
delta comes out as 1.13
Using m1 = 17.1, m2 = 15.2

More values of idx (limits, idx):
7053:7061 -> 15.4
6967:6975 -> 15.9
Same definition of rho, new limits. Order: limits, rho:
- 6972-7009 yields 6979.49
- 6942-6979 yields 6977.88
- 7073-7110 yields 7105.97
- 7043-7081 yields 7071.69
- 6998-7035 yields 7005.25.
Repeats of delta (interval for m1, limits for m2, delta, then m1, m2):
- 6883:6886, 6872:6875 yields 0.98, 17.7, 18.0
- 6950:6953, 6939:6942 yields 0.98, 16.0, 16.4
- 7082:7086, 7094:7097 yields 1.08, 15.7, 14.5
